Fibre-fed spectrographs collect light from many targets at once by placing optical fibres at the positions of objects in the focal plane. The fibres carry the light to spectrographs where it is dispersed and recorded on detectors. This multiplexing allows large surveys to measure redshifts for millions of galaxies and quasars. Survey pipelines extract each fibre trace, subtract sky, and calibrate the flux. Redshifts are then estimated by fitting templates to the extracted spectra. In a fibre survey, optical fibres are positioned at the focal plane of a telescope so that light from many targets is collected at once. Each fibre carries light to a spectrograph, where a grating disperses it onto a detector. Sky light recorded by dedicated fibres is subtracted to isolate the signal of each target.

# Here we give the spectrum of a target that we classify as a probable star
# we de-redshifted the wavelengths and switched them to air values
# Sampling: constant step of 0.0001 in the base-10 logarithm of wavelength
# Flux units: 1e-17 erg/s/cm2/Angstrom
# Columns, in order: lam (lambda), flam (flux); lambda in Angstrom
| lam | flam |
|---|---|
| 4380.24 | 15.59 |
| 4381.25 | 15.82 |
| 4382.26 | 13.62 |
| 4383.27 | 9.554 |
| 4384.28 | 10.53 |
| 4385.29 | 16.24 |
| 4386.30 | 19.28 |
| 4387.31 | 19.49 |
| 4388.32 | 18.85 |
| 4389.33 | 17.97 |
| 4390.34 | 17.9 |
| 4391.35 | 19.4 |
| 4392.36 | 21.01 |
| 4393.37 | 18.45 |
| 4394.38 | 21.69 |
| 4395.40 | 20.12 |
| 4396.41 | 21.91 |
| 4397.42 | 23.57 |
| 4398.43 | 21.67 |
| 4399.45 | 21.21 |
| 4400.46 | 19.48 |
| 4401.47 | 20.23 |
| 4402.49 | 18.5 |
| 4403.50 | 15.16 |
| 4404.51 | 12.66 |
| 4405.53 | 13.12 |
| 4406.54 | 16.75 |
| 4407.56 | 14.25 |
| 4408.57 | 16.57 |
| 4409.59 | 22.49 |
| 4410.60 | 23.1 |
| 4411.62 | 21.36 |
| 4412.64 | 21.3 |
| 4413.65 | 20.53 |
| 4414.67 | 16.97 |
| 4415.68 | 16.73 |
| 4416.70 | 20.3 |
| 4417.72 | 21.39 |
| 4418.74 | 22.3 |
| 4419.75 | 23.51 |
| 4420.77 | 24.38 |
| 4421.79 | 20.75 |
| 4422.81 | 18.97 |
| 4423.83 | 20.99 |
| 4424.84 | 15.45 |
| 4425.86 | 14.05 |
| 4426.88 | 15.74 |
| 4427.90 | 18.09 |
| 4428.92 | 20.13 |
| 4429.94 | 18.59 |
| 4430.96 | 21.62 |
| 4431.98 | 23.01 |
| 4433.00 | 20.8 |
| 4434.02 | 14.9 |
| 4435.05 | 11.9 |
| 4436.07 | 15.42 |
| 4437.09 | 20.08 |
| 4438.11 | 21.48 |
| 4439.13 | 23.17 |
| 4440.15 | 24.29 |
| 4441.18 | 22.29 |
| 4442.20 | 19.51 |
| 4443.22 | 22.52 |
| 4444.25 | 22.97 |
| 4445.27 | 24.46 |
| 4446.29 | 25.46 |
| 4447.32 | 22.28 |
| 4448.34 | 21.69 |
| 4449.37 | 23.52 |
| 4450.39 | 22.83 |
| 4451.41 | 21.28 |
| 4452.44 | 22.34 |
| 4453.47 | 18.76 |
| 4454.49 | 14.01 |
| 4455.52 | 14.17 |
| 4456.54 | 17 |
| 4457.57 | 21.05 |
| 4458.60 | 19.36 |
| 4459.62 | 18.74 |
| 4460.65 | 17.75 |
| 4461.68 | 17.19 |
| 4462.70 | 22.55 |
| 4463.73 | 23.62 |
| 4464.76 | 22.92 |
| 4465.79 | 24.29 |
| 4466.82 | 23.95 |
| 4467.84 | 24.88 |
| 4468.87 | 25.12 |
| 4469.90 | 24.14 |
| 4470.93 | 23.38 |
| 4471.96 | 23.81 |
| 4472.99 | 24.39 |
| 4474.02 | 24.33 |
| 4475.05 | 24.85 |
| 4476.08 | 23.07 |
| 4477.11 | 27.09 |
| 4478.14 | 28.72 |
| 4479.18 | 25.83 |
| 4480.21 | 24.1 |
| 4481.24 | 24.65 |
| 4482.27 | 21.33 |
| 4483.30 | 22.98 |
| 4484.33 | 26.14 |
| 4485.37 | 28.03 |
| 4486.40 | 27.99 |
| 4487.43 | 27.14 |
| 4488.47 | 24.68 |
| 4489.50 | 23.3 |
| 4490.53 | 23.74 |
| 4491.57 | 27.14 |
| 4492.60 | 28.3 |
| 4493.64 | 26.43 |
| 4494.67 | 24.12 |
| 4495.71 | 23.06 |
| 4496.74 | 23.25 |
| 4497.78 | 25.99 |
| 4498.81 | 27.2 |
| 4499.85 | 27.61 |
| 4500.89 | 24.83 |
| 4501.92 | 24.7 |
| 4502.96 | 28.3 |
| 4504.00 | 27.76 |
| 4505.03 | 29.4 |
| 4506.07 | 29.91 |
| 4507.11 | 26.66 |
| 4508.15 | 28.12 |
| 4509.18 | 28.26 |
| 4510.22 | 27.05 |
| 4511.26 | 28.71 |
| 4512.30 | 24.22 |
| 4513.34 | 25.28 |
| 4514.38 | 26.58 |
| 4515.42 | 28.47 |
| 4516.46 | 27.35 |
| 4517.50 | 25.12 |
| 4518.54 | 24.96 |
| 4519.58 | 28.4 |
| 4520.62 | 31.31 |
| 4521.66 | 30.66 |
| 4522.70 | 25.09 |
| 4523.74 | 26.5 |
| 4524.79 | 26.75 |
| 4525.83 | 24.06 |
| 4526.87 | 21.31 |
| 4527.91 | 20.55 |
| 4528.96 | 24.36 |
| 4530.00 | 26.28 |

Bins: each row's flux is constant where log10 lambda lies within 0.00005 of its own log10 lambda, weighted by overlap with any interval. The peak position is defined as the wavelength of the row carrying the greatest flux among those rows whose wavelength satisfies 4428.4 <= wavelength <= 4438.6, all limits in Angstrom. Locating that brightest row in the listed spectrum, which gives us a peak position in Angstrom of 4431.98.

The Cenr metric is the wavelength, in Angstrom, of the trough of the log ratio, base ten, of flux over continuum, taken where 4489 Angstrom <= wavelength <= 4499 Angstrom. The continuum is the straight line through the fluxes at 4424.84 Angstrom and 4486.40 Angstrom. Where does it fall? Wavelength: 4495.71 Angstrom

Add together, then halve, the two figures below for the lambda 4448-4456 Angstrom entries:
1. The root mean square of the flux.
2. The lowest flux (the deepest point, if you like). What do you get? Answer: 17.1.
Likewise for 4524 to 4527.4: 22.7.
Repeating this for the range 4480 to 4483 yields 22.4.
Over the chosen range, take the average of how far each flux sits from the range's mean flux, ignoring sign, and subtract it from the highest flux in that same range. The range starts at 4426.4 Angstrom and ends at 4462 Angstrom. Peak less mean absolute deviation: 22.7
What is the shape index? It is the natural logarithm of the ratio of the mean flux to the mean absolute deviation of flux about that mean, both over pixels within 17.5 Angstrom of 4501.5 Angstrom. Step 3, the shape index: 2.81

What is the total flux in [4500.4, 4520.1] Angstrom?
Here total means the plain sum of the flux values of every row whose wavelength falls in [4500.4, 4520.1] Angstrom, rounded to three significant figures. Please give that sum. 514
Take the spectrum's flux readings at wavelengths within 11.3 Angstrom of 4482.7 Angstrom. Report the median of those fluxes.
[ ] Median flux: 24.8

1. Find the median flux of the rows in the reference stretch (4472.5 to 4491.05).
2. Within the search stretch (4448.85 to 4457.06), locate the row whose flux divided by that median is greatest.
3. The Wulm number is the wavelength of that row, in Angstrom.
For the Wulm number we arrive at 4449.37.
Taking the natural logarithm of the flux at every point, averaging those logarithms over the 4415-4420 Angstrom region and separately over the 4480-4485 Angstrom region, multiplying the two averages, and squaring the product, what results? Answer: 92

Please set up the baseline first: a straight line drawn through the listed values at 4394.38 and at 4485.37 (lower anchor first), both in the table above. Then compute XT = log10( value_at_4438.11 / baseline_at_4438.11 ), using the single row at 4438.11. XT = -0.061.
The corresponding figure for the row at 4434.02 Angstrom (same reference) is -0.215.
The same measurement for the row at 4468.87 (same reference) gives -0.029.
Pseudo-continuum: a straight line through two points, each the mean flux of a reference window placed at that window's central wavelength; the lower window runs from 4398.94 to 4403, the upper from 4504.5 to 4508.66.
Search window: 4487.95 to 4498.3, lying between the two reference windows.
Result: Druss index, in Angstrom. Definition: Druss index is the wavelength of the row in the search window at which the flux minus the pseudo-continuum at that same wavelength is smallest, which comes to 4495.71 Angstrom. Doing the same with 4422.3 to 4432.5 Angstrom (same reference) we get 4425.86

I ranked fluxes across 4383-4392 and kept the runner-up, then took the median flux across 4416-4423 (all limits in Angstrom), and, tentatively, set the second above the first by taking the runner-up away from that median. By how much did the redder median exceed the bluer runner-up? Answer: 2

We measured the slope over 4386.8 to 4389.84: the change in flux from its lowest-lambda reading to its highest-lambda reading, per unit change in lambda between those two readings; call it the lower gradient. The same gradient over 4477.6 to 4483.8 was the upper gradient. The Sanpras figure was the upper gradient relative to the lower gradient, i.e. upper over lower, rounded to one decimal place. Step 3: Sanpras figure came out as 1.5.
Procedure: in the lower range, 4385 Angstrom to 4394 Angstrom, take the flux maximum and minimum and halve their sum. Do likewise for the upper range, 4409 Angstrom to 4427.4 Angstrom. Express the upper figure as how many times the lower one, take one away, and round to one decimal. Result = 0.0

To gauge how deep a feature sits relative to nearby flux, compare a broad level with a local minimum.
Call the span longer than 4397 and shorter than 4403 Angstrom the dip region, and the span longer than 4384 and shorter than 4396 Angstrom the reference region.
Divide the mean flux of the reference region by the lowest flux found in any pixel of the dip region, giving 1.00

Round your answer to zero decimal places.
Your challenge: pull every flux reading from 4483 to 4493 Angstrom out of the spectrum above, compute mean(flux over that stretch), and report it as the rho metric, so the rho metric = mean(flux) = 26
